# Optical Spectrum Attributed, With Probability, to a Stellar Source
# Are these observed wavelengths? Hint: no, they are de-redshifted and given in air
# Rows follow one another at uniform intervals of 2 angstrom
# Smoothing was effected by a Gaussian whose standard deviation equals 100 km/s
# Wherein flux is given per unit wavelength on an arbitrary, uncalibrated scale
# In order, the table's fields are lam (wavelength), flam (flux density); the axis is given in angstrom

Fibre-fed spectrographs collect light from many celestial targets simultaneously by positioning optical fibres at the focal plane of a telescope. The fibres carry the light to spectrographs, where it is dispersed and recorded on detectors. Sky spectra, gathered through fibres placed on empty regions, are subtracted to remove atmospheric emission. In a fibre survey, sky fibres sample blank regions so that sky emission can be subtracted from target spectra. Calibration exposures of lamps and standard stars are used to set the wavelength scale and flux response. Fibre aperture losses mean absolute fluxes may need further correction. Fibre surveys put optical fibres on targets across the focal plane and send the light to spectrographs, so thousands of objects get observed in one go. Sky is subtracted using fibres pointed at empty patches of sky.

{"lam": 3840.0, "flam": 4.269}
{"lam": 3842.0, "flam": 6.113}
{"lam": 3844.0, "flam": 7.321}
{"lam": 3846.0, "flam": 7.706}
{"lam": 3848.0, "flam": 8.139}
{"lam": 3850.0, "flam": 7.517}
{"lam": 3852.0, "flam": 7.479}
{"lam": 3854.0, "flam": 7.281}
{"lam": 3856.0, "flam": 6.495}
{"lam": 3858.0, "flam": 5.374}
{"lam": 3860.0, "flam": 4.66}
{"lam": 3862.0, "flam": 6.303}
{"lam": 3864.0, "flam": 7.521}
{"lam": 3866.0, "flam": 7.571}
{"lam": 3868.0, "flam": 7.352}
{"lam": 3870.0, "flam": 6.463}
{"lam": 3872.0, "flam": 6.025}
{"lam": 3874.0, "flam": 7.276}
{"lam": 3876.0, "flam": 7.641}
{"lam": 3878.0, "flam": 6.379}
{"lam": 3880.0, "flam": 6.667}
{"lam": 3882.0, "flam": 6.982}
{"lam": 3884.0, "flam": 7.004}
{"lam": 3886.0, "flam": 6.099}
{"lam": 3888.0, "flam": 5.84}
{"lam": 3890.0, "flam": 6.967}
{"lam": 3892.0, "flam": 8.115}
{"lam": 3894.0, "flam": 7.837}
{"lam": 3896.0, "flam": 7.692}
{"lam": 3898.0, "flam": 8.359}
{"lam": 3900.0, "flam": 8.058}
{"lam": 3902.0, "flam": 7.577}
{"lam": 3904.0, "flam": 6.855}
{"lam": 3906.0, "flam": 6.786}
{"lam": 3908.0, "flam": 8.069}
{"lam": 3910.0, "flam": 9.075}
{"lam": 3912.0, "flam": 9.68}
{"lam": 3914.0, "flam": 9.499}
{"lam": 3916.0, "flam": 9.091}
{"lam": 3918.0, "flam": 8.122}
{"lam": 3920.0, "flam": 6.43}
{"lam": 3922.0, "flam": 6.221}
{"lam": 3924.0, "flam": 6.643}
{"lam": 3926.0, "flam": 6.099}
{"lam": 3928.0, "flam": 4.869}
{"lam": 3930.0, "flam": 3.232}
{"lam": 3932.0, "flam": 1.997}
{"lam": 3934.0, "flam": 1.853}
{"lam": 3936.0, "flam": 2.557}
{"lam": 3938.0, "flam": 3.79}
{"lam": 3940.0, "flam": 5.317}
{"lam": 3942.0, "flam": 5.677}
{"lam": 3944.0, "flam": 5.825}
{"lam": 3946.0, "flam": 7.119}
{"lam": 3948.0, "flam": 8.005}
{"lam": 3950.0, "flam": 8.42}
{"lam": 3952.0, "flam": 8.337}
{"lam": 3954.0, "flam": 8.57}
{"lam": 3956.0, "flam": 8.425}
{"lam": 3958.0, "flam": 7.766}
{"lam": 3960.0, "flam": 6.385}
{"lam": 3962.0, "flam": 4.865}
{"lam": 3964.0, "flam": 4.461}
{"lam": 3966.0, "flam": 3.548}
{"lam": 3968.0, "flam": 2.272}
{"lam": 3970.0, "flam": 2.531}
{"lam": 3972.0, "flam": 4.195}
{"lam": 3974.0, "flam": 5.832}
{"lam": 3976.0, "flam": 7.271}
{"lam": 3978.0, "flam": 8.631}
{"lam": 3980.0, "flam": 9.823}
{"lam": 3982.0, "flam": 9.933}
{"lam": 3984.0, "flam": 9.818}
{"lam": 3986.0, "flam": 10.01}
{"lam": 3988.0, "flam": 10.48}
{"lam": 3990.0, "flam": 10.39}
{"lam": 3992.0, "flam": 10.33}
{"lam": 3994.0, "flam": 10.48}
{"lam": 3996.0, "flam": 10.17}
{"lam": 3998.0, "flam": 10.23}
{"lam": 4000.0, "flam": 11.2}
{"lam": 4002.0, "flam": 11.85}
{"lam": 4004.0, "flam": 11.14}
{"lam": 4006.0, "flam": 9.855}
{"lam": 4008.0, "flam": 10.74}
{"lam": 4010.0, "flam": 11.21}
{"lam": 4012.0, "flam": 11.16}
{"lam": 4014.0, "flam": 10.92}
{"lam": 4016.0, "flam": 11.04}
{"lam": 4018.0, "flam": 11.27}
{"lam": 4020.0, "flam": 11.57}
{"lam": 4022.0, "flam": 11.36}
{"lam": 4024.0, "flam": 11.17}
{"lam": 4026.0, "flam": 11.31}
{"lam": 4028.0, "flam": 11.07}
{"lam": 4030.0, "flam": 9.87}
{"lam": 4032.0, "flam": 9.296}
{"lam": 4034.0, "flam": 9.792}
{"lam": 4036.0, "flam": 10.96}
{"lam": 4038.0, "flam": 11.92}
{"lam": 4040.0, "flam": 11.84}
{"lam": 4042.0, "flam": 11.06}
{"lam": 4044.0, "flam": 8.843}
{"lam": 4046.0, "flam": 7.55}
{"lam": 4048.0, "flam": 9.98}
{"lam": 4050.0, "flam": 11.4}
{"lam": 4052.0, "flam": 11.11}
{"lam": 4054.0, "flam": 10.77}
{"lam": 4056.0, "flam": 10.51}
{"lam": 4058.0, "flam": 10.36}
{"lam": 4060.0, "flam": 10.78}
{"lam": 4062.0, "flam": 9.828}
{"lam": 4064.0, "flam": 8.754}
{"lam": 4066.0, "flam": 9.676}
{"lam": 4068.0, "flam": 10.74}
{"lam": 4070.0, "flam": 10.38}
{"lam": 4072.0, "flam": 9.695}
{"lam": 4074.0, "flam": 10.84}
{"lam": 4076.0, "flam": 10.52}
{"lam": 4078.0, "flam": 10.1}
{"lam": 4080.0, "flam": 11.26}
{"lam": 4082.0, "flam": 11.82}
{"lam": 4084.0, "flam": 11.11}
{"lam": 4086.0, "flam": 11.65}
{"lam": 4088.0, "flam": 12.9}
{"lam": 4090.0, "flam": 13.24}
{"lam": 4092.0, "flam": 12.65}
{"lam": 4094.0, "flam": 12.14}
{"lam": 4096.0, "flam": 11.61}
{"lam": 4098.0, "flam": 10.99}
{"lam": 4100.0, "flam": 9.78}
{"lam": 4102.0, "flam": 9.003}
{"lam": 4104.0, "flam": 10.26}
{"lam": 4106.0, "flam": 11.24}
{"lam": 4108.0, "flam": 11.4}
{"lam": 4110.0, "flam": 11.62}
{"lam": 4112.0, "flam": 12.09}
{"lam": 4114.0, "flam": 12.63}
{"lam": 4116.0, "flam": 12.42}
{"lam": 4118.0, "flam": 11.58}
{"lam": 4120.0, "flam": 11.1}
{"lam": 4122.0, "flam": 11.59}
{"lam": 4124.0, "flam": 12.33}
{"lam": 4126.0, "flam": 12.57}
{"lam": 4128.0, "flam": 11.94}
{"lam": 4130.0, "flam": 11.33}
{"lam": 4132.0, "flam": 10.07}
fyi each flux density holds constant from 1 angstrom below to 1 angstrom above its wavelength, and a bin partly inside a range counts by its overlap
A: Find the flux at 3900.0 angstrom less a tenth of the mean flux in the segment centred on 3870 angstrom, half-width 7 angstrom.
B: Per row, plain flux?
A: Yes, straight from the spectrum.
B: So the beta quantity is 7.3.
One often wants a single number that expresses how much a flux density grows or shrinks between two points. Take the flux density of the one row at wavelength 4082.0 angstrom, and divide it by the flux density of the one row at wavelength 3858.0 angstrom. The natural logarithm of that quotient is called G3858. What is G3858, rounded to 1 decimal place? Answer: 0.8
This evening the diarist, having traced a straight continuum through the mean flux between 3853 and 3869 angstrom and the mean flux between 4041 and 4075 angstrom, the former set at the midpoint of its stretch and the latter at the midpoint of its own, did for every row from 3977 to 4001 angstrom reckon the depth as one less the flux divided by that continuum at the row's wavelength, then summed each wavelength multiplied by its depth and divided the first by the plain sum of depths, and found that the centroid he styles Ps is 3990.8 angstrom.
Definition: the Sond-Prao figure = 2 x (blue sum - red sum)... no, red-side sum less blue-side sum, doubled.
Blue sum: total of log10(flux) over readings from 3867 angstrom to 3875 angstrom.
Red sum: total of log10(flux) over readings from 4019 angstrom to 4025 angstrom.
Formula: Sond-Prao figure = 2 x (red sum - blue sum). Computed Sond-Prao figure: 0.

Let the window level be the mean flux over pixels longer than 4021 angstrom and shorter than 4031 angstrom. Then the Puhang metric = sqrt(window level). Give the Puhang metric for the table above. 3.31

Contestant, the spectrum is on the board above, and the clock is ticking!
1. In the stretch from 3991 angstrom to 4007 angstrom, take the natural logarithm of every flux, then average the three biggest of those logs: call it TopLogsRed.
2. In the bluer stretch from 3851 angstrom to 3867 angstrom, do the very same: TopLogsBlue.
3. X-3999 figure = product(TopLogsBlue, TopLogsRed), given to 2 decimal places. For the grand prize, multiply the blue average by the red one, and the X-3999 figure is 4.91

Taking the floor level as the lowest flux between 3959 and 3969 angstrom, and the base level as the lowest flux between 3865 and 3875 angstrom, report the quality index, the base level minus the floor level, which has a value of 3.8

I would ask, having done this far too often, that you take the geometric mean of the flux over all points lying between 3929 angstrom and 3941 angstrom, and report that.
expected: 2.9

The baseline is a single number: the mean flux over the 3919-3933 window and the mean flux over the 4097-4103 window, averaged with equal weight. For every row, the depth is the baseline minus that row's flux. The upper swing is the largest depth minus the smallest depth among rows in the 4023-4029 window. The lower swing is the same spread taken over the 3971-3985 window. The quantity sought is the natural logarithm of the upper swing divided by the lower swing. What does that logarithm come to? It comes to -3.2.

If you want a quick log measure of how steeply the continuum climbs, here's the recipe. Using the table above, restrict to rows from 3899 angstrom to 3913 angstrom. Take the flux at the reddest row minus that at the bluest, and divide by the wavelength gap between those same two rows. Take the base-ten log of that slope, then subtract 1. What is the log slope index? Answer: -1.9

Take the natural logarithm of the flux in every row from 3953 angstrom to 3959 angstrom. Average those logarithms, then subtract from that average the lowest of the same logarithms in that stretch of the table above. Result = 0.06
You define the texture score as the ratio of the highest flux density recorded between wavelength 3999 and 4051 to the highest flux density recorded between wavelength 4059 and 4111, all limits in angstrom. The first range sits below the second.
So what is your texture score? 0.90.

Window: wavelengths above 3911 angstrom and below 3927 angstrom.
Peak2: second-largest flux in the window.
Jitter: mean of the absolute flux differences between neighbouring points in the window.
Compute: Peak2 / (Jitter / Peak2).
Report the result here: 143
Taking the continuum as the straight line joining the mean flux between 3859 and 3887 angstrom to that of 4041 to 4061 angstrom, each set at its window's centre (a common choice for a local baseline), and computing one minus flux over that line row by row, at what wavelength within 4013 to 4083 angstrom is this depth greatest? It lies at 4046.0 angstrom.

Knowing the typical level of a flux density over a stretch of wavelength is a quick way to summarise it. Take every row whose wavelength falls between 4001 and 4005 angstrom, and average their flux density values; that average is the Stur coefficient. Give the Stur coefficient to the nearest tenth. 11.5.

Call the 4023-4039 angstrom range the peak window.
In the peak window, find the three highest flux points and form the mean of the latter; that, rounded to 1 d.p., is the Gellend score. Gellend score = 11.5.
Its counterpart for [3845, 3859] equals 7.8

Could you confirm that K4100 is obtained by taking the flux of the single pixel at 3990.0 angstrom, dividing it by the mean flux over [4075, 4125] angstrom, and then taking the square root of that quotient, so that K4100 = 0.95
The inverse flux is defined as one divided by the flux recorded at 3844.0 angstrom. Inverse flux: 0.14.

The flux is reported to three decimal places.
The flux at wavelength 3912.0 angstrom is 9.680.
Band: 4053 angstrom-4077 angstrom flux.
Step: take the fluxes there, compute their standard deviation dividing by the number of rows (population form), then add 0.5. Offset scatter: 1.1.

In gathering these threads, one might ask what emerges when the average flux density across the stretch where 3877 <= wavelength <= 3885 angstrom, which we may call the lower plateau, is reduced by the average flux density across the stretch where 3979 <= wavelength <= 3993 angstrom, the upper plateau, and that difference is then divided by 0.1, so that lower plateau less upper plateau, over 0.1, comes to -34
